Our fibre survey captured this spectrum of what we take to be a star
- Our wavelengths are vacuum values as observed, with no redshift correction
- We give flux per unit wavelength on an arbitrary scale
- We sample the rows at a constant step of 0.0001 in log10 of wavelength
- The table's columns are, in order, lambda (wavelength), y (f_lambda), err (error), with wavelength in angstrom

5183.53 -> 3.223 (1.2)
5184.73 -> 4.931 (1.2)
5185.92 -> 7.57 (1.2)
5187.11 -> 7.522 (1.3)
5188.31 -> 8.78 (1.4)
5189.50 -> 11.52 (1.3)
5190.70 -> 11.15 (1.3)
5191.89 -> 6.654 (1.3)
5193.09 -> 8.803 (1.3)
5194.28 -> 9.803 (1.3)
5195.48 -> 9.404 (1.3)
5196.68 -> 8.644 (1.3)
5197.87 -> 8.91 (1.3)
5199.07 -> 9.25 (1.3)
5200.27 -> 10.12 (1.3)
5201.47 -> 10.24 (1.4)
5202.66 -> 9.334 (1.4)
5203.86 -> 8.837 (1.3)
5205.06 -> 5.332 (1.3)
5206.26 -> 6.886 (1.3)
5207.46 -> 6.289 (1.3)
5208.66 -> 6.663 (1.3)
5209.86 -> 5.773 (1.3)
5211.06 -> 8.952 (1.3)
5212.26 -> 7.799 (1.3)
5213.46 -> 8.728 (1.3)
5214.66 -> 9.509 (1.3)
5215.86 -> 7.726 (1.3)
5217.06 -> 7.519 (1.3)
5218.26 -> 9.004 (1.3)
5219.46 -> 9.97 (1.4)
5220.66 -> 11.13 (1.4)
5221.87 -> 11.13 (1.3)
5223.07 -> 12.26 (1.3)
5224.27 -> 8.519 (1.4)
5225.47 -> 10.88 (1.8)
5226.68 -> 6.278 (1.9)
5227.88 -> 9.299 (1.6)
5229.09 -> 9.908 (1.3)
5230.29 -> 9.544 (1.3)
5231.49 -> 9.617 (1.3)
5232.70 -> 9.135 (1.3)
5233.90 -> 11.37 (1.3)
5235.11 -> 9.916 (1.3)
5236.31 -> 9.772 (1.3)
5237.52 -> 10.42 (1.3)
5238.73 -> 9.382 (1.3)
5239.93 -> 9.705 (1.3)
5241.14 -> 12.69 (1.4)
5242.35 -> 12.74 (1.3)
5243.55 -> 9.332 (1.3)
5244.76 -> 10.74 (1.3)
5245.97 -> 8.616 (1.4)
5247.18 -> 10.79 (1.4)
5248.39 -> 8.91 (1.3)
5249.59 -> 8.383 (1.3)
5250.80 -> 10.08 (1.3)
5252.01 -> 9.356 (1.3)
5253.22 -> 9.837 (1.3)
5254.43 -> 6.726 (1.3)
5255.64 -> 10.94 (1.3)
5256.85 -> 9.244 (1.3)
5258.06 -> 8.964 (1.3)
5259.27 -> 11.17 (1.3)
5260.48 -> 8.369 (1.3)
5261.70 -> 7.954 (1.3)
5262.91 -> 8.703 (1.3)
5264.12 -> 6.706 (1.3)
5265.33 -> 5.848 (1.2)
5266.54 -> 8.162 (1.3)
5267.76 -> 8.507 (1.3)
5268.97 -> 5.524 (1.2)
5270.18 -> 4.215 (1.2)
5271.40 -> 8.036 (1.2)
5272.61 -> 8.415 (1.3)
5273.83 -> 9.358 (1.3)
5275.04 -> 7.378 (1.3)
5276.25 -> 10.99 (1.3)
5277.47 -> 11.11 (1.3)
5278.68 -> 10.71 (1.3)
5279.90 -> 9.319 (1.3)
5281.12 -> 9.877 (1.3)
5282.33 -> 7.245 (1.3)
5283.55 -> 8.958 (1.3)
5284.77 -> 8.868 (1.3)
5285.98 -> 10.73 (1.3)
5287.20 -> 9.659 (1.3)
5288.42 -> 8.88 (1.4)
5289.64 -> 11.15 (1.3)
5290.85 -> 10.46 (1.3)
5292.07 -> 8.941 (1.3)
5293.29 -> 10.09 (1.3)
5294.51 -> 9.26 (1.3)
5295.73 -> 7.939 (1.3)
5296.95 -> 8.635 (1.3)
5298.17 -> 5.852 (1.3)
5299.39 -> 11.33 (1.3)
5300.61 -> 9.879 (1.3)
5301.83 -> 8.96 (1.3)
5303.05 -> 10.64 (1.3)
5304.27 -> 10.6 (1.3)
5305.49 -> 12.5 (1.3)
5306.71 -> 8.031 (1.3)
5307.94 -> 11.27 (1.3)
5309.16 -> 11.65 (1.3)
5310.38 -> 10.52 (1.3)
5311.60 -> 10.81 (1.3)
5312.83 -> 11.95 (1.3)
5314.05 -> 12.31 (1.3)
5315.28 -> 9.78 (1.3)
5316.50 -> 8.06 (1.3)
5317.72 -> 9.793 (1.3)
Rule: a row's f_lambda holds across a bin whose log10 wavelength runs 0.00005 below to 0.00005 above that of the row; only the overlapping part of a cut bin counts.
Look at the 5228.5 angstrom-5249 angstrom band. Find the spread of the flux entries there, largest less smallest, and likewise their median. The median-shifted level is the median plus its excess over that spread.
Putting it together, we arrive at 15.4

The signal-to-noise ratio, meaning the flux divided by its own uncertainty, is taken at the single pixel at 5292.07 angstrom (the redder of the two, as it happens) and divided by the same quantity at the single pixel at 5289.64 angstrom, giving 0.80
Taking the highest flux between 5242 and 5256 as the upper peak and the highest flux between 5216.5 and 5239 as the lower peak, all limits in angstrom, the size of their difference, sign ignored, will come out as 0.48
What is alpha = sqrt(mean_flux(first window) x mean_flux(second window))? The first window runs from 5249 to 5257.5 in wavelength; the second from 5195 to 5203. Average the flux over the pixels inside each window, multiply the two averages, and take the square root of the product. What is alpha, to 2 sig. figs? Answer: 9.3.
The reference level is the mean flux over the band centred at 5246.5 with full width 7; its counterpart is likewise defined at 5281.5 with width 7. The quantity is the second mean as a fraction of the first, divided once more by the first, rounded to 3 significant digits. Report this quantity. 0.102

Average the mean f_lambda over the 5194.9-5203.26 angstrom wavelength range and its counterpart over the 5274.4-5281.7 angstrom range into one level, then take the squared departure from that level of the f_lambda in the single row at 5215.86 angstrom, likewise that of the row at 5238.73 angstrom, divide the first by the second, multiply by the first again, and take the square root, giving 14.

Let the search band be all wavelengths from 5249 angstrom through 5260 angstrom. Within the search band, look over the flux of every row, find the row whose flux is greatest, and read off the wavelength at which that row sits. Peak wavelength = 5259.27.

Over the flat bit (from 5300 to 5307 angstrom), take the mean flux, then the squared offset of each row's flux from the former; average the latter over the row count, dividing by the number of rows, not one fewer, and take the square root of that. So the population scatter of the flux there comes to 1.41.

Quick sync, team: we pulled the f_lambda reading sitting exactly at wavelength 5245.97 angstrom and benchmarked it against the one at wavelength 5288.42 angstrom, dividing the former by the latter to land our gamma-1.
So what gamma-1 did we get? 0.97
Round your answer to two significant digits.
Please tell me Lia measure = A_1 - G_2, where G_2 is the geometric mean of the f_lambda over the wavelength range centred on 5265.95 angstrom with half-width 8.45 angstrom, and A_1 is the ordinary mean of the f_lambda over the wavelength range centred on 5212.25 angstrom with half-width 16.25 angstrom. 1.1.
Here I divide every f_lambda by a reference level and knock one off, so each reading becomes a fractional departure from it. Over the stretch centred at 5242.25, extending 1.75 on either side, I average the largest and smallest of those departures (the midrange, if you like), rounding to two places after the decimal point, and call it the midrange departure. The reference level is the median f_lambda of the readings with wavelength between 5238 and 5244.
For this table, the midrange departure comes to 0.14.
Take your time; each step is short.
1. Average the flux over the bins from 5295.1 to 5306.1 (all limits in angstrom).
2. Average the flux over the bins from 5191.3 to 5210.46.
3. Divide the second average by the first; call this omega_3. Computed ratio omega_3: 0.85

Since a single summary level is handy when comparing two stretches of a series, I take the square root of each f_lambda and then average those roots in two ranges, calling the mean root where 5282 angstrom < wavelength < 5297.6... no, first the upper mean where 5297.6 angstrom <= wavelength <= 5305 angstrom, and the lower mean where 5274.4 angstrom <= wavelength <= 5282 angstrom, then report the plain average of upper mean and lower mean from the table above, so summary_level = 3.11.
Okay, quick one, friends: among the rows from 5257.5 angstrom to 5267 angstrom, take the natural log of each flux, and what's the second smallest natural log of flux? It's 1.90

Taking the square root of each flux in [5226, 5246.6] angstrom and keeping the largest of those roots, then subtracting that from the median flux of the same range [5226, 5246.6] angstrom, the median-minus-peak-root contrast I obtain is 6.14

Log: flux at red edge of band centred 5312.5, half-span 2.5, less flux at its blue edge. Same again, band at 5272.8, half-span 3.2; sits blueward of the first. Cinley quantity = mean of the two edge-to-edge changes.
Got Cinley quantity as 2.5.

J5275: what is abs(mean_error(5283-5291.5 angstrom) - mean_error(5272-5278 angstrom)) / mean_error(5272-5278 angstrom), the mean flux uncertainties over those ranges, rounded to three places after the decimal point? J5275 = 0.011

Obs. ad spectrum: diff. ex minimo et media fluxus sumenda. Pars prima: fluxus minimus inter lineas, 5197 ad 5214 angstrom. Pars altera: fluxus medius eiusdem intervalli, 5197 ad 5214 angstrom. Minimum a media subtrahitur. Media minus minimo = 2.75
